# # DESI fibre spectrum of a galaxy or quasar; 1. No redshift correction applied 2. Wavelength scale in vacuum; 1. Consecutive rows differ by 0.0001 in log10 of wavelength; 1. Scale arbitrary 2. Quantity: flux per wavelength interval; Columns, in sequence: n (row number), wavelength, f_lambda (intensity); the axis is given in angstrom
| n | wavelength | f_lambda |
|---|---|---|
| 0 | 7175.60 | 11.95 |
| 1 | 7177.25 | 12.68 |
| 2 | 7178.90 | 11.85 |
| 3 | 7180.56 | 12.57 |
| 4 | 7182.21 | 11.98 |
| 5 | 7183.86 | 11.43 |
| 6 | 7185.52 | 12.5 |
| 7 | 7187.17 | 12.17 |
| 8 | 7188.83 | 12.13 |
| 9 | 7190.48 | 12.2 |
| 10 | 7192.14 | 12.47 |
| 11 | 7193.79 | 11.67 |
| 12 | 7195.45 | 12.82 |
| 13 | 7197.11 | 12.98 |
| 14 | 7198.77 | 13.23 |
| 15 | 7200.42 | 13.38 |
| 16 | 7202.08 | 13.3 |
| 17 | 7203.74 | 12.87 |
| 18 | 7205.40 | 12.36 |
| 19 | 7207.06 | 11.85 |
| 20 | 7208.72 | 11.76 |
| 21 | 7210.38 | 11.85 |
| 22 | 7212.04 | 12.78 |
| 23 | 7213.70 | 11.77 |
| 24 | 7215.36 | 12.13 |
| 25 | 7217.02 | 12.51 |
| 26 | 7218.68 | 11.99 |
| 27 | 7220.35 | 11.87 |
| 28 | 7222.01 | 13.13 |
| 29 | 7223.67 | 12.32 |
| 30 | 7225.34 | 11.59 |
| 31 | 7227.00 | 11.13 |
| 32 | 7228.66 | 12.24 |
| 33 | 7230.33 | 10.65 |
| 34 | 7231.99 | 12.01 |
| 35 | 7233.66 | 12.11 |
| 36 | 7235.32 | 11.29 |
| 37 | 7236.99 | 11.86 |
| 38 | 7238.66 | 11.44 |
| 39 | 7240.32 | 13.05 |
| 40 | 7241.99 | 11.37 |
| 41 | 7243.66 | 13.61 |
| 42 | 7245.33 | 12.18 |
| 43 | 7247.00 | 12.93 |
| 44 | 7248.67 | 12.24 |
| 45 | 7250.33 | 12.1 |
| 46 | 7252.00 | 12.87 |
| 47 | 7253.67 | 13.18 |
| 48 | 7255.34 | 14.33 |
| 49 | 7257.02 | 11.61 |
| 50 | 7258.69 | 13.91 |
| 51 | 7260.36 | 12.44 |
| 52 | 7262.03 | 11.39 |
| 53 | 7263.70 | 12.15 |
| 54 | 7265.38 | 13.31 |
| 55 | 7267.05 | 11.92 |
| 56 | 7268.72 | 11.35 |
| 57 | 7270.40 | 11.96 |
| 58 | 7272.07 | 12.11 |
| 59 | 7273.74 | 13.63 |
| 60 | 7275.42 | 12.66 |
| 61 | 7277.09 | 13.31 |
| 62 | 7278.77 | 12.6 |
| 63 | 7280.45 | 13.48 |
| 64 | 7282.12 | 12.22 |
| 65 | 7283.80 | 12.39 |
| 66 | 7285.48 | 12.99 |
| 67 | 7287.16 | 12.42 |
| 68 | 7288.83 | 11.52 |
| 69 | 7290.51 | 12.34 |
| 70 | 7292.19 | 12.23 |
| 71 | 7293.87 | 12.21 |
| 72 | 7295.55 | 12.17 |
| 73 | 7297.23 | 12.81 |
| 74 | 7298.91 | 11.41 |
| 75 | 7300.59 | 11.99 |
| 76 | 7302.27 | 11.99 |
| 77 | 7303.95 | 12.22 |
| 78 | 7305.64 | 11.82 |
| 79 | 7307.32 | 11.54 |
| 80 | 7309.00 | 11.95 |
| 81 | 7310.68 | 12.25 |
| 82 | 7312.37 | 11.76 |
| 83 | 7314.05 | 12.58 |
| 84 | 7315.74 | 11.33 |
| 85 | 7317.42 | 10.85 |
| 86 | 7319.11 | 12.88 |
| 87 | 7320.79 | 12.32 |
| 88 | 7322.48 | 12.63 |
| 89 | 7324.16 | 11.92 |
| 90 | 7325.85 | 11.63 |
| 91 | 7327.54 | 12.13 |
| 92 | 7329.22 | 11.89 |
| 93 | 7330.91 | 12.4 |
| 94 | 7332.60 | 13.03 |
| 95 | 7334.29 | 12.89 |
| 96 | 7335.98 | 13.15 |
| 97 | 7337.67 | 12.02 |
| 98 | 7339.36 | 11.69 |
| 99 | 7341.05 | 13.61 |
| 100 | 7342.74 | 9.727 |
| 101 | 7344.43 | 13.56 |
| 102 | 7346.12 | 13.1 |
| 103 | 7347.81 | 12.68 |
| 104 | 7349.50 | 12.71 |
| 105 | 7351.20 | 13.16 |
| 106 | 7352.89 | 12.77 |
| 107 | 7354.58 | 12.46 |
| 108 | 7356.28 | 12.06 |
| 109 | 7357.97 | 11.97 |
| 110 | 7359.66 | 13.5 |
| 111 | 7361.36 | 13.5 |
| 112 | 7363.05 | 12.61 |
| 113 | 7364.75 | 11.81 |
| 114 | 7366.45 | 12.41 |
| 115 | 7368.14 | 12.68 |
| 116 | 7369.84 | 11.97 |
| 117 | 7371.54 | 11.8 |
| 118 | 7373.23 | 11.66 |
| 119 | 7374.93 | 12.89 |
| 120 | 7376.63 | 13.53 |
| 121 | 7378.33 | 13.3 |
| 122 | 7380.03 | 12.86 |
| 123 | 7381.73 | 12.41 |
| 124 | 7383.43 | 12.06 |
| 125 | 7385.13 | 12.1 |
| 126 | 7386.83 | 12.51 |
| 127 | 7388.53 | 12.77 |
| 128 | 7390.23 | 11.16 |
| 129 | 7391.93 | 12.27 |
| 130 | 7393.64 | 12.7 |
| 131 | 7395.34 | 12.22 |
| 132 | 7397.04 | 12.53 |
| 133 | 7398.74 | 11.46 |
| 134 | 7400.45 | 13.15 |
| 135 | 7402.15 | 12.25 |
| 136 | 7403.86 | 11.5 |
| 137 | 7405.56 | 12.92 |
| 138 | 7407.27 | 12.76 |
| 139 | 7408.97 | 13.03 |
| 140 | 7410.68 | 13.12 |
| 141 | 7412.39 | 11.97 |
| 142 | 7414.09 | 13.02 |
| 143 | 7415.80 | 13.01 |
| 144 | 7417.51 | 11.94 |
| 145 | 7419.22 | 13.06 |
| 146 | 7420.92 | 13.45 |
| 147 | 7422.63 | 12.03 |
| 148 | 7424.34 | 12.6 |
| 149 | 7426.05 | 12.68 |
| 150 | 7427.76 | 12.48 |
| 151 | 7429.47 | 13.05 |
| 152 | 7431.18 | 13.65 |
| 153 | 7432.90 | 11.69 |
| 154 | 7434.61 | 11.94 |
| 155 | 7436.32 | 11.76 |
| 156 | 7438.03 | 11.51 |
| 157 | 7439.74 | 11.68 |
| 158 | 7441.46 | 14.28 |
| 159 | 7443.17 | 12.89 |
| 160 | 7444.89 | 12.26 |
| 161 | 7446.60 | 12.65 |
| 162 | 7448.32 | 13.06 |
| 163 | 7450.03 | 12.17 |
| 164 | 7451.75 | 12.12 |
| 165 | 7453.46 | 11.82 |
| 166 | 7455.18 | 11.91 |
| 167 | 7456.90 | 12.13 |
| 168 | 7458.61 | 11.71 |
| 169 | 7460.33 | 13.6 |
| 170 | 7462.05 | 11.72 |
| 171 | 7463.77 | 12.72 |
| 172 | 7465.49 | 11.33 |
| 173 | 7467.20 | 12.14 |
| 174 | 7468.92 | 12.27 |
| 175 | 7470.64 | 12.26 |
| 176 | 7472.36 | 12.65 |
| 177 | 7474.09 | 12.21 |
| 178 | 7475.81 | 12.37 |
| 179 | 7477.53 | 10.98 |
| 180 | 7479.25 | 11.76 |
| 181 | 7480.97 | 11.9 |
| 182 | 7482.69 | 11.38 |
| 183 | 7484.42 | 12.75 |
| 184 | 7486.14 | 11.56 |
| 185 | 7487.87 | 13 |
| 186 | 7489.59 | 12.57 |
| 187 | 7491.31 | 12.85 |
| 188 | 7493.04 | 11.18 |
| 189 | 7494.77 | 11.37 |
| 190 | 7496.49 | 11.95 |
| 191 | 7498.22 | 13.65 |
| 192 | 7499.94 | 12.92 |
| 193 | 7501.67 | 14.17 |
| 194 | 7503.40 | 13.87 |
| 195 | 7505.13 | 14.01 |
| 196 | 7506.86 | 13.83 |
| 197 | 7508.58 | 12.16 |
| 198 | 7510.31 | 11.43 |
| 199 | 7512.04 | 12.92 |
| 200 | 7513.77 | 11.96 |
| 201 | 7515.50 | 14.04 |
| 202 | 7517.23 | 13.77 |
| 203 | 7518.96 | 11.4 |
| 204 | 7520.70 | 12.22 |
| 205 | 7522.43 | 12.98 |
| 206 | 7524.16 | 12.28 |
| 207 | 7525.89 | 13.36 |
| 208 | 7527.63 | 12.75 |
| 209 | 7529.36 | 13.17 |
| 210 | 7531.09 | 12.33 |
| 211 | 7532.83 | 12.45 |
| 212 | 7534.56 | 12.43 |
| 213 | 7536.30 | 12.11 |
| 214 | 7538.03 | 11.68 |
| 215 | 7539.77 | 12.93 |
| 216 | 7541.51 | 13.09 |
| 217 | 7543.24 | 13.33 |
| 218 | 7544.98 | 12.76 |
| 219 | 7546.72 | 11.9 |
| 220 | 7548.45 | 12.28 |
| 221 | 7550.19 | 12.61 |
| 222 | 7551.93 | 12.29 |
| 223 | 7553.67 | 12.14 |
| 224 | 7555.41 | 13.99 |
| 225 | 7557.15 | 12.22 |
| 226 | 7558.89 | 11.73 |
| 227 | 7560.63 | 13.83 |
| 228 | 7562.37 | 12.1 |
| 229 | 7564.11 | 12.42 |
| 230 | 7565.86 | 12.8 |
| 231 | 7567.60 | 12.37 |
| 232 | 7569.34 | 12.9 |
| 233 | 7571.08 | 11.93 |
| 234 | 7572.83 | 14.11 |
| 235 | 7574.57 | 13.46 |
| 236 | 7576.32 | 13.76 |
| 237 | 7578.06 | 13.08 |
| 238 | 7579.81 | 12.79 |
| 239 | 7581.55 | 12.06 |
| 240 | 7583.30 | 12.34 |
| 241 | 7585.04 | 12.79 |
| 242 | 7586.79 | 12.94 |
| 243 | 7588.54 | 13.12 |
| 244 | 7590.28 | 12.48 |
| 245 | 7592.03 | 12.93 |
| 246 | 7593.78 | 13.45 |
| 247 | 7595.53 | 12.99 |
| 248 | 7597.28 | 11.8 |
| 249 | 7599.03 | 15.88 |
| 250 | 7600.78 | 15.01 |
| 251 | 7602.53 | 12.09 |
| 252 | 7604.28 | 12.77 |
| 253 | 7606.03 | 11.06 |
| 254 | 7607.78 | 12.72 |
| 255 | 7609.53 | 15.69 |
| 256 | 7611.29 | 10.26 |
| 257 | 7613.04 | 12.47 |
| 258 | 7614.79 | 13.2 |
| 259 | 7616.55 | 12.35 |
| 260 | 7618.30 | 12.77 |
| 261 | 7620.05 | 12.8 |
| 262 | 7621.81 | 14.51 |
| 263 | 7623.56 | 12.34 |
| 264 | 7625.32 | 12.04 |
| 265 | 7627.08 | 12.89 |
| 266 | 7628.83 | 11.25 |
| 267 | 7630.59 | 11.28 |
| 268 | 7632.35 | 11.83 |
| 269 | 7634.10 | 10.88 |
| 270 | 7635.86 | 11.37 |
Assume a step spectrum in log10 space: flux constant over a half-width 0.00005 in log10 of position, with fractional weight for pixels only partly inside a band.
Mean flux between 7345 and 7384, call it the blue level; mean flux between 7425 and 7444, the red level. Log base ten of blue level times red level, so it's 2.20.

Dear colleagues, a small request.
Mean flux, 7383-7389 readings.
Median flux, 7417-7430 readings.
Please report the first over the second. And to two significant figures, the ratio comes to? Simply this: 0.98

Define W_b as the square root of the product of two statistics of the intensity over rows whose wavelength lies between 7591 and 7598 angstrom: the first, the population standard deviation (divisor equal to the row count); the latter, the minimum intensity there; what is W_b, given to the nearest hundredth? 2.68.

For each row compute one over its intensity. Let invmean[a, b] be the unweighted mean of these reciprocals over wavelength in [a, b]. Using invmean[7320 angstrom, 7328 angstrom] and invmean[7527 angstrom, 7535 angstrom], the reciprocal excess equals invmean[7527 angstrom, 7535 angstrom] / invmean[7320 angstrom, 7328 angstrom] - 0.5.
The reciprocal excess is 0.46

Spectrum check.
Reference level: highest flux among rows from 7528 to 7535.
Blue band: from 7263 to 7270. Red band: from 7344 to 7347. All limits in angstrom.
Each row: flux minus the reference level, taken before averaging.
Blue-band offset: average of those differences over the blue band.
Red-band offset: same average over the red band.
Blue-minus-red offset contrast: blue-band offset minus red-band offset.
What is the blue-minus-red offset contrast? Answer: -1.1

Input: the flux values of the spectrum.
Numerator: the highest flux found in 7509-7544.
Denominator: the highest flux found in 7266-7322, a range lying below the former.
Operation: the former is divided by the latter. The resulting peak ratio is 1.03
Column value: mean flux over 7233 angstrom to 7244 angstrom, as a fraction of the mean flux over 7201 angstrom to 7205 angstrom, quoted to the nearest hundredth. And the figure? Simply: 0.93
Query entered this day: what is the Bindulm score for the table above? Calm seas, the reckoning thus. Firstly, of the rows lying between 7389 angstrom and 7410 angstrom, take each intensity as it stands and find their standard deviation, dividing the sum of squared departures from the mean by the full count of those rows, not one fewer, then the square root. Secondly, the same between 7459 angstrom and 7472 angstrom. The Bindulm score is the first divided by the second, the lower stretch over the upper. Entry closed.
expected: 0.93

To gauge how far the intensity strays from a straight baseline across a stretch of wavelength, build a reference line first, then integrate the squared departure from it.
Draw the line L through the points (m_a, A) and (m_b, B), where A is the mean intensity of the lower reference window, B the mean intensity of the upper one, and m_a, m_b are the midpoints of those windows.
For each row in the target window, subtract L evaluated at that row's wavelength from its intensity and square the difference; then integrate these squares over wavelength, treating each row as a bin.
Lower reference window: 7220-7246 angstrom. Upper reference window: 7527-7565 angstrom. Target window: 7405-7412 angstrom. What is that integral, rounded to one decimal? 2.9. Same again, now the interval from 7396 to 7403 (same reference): 2.5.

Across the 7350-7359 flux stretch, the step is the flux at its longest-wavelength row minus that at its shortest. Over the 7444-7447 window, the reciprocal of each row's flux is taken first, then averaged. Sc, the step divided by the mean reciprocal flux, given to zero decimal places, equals -15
